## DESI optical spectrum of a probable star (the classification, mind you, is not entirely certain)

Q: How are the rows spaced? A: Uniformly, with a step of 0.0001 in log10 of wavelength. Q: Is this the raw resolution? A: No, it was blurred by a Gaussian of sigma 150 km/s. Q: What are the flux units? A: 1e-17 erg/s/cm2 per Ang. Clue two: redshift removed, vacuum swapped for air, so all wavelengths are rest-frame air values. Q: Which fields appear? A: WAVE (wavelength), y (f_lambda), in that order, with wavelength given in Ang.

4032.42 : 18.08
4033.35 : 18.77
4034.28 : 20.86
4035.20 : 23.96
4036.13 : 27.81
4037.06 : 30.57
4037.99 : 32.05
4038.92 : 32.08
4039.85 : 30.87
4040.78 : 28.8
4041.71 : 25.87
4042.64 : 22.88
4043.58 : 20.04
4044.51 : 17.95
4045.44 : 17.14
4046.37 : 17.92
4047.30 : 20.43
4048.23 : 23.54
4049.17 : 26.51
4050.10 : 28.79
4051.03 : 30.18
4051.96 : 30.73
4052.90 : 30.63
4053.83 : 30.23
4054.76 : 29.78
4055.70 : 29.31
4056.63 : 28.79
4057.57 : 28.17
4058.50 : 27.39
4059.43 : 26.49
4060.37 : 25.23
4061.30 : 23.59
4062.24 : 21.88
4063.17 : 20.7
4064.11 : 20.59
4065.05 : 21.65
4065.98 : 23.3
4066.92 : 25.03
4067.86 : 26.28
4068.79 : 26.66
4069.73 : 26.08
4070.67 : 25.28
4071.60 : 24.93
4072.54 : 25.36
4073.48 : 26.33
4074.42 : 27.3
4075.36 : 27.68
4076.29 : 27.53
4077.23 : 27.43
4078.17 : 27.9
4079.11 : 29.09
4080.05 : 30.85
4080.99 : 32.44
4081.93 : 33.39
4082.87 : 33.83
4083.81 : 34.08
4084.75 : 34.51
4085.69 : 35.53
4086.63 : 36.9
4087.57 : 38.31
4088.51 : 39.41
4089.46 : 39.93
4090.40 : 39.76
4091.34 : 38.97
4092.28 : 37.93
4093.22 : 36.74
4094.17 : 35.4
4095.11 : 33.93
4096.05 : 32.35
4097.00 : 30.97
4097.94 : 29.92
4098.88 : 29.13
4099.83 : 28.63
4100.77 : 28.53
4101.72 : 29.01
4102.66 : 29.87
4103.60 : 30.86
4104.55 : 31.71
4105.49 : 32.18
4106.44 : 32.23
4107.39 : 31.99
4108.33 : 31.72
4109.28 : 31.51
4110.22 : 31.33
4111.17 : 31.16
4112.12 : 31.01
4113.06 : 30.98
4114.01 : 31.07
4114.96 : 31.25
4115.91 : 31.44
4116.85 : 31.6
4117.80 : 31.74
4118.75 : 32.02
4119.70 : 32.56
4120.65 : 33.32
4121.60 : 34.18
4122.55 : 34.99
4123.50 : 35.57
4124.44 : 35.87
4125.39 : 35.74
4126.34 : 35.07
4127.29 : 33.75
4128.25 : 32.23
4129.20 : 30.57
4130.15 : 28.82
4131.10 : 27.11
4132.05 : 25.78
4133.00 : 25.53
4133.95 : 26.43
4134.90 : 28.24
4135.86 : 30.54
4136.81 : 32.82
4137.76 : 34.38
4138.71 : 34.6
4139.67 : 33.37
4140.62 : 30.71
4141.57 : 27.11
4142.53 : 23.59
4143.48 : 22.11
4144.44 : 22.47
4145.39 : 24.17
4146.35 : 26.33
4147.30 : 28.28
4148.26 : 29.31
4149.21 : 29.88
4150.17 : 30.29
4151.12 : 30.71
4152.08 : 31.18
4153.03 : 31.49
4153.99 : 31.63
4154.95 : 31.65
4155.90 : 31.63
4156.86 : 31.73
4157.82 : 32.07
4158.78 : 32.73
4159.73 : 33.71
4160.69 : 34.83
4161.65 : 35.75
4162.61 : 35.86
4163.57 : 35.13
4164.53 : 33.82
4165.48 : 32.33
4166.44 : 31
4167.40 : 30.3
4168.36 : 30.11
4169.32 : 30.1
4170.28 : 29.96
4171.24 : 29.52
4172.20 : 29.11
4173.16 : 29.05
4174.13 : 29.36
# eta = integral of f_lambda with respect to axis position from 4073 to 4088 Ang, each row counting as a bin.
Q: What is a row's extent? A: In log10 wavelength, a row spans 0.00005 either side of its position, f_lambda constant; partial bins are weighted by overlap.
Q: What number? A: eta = 471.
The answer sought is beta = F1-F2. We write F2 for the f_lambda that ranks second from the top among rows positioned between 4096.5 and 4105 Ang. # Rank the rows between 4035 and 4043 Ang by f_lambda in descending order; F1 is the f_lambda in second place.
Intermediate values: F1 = 32.05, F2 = 30.97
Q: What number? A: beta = 1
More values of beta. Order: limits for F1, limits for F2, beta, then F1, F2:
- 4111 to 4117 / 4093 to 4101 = -4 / 31.44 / 35.4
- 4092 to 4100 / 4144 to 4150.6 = 7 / 36.74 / 29.88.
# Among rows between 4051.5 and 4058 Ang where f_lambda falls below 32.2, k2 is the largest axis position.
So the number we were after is 4057.57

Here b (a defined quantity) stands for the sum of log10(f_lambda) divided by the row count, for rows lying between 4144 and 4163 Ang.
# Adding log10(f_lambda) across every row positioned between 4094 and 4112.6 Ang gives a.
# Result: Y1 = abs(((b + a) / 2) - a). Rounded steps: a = 29.9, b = 1.486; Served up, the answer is 14.2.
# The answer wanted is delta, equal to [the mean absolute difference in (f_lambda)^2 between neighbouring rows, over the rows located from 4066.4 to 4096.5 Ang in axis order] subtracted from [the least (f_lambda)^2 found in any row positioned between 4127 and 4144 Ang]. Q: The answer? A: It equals 433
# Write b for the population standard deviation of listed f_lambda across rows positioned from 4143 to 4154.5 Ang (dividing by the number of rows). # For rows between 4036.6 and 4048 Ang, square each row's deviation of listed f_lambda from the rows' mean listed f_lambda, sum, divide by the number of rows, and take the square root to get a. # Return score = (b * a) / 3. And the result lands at 6.4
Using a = 5.7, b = 3.4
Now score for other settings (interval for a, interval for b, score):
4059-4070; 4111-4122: 0.7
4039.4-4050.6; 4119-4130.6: 3.2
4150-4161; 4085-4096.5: 0.9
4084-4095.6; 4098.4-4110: 0.9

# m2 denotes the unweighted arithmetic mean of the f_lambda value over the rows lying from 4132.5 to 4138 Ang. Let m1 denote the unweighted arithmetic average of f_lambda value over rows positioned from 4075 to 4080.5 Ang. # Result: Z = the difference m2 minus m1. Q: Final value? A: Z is 1.2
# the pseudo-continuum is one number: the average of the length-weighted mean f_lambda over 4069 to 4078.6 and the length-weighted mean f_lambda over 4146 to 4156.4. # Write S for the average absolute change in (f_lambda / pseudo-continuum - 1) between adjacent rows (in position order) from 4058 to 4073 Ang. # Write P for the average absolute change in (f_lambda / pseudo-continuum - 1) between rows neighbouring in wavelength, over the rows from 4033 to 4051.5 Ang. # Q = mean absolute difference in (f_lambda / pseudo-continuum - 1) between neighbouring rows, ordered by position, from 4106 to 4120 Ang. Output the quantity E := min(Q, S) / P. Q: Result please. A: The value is 0.1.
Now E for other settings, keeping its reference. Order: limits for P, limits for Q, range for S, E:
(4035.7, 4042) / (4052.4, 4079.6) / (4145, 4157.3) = 0.4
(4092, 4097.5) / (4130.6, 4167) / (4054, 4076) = 0.6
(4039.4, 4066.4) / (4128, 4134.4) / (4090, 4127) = 0.4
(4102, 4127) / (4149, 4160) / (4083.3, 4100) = 0.9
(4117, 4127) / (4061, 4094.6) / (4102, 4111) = 0.7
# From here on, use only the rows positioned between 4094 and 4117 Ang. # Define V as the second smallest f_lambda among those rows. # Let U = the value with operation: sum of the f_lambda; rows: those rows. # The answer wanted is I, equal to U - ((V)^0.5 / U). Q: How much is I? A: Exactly 780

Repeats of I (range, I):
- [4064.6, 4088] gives 728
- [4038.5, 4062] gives 653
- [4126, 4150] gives 723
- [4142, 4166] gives 763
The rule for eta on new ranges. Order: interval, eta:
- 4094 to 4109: 466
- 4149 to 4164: 488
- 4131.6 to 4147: 431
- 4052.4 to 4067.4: 387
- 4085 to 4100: 530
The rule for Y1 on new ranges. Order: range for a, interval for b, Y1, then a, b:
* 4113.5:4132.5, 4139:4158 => 14.3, 30.1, 1.459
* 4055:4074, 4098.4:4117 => 13.2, 28.0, 1.489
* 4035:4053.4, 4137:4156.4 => 13.3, 28.1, 1.462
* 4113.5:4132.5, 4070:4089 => 14.3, 30.1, 1.486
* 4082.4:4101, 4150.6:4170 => 14.6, 30.8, 1.510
